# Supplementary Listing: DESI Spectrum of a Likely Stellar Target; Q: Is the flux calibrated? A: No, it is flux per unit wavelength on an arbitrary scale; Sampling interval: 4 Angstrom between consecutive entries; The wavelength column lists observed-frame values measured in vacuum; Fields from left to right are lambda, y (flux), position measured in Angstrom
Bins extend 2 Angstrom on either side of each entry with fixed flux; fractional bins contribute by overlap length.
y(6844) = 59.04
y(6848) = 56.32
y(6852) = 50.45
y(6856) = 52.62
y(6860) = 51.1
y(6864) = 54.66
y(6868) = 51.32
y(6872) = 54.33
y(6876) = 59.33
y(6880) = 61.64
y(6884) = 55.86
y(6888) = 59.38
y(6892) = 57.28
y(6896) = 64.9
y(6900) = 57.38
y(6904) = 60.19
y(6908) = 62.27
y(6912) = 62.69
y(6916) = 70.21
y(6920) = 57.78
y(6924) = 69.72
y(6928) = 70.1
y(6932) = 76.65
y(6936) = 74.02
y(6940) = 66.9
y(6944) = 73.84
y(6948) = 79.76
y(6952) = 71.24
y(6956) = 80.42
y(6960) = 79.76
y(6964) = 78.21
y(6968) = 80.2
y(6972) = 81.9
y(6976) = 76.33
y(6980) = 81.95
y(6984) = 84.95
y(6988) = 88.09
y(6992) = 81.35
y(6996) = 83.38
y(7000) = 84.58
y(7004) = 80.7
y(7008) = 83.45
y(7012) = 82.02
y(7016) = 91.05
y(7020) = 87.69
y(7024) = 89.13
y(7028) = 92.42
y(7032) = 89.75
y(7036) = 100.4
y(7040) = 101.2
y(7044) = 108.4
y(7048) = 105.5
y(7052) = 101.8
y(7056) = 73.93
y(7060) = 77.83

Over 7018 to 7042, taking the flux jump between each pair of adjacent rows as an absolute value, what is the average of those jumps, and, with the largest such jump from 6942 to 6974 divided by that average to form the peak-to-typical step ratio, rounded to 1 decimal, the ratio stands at 2.4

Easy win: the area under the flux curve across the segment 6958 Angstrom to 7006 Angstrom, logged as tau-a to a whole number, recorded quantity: 3926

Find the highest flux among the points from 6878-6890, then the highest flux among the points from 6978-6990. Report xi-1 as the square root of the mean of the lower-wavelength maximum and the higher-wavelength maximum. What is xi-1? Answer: 8.7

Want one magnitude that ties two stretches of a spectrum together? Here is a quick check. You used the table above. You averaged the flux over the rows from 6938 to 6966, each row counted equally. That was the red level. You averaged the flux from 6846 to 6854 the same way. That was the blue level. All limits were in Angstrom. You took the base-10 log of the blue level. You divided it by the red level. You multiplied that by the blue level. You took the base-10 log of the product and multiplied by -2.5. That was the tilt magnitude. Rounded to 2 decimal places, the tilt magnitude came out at -0.21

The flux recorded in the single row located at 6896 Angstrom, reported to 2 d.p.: 64.90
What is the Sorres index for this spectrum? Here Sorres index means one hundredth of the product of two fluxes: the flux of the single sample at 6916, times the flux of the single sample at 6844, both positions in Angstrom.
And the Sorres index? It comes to 41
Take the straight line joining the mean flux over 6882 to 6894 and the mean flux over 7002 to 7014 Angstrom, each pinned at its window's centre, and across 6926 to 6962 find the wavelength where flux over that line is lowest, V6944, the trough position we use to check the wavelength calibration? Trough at 6940 Angstrom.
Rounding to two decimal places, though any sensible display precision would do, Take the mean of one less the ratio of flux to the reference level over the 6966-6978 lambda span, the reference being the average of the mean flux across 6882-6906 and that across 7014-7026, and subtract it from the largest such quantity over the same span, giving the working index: 0.04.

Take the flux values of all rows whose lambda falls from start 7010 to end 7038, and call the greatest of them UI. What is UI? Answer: 100.4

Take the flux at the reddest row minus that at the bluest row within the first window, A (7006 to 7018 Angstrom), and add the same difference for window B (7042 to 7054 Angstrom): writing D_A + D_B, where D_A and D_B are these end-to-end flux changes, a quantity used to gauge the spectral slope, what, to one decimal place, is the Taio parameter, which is 1.0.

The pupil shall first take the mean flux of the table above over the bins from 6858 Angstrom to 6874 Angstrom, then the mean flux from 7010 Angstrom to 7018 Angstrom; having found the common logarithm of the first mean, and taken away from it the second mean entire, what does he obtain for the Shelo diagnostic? -85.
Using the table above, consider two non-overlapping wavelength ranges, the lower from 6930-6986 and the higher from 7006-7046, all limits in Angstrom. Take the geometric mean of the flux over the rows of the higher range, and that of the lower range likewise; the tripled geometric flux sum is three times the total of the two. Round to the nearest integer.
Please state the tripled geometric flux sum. 509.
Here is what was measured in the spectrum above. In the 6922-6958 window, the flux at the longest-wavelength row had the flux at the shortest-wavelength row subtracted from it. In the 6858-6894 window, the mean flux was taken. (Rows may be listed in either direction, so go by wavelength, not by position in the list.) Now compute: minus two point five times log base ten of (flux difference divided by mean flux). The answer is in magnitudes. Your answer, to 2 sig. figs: 1.8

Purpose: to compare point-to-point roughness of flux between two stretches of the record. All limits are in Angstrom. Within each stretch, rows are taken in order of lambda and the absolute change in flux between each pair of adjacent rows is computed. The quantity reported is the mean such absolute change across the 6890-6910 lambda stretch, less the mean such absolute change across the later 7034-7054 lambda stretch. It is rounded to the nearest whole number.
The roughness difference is 1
